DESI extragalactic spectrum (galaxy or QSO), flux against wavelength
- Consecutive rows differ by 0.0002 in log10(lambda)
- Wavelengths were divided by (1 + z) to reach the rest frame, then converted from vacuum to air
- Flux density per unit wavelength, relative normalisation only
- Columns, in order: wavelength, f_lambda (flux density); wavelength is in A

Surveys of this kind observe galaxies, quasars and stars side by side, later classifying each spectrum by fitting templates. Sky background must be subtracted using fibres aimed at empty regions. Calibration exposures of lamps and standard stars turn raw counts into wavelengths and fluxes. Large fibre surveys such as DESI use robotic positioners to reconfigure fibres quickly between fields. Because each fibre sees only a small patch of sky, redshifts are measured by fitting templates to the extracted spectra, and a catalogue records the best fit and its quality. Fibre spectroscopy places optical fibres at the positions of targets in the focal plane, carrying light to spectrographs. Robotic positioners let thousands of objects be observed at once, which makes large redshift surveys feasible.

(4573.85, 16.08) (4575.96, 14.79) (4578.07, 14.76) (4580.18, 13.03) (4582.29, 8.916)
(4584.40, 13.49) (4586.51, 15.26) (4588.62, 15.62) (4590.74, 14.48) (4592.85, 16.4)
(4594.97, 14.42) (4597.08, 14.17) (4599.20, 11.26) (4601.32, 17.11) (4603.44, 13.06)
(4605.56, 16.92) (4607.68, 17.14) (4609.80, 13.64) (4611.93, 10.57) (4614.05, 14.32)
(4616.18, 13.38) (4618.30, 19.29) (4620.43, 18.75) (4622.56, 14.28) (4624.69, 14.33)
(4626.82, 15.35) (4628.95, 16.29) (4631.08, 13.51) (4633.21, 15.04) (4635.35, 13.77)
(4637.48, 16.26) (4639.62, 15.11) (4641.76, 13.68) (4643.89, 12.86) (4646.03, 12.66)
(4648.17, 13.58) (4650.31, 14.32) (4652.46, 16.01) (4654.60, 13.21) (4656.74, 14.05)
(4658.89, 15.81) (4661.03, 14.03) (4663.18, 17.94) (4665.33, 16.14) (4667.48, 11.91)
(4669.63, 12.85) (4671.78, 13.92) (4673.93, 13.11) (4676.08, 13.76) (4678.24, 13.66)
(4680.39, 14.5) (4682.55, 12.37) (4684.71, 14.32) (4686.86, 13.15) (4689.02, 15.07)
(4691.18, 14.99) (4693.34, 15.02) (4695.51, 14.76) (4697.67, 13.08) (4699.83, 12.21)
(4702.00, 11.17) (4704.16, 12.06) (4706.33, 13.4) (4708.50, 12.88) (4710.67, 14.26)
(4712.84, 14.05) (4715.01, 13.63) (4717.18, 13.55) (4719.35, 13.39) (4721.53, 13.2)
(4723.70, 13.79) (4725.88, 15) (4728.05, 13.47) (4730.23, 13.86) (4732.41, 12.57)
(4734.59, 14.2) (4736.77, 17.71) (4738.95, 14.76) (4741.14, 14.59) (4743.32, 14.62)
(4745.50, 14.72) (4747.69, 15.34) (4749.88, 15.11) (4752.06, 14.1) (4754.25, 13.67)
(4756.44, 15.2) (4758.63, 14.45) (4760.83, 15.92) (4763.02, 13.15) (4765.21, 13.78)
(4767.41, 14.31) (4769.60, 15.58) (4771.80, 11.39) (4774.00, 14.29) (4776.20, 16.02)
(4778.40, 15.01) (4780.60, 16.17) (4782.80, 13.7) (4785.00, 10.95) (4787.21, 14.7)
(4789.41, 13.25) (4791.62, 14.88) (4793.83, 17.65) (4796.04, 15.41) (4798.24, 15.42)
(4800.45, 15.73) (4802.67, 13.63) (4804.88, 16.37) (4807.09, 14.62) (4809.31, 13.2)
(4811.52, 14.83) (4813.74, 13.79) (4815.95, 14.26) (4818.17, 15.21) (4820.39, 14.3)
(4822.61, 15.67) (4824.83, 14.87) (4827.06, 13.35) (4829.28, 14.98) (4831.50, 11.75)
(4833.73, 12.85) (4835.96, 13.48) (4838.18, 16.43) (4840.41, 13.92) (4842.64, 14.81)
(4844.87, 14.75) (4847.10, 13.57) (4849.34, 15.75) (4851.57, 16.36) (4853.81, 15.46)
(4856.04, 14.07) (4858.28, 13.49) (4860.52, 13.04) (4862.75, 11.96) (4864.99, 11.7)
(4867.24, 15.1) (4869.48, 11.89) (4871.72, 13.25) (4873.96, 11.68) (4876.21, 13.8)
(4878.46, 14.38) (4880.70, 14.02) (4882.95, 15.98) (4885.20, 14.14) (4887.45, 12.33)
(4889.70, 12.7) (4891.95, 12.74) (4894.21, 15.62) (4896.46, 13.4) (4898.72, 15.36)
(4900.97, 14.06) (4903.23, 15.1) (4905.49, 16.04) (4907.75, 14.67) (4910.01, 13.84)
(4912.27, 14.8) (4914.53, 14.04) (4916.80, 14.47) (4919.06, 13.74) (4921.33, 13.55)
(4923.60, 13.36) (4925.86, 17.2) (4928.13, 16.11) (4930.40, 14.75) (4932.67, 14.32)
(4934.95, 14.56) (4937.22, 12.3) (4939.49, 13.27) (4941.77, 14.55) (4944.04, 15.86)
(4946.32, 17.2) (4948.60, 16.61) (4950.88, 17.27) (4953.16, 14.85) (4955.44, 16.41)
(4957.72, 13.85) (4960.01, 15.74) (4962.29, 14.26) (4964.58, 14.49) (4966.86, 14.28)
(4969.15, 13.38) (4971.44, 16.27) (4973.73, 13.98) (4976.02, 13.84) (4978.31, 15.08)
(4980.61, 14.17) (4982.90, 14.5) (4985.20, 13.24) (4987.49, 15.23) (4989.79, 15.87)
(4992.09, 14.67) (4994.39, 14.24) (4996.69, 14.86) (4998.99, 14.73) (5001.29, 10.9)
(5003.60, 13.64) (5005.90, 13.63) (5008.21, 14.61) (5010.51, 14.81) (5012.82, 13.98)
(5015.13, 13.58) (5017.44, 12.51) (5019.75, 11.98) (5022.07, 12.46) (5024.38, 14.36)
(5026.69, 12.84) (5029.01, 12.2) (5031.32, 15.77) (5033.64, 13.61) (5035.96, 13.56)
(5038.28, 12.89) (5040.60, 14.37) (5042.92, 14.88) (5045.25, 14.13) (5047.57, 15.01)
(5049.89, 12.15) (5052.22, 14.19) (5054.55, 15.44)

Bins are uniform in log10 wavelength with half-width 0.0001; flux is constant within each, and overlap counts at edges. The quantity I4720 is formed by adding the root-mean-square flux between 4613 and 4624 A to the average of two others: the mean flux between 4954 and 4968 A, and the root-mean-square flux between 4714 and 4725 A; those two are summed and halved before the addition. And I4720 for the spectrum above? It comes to 30.4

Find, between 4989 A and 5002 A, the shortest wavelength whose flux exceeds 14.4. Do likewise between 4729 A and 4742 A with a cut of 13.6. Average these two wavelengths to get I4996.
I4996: 4860.0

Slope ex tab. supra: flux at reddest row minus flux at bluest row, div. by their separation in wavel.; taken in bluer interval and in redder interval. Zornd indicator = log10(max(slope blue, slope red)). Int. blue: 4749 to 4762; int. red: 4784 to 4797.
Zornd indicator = -0.39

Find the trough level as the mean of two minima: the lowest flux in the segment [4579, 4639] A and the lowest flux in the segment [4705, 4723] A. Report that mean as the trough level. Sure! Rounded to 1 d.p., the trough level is 10.9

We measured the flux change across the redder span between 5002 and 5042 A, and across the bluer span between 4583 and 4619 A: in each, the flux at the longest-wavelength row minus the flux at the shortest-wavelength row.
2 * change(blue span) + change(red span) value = 12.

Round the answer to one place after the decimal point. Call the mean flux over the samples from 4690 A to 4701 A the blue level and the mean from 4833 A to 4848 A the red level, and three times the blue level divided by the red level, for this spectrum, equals 2.9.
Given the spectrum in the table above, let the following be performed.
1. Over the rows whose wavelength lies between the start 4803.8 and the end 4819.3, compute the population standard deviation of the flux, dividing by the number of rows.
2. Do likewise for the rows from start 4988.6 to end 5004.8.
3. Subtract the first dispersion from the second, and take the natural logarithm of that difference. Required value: -0.7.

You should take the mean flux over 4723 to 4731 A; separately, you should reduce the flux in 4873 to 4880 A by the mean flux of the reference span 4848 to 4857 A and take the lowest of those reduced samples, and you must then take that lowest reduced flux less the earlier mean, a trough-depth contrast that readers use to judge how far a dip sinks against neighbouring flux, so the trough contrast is -17.8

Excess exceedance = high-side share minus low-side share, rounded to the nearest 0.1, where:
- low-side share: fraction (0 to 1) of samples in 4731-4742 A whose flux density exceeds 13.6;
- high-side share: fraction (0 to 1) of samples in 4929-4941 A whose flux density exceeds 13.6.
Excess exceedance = -0.2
